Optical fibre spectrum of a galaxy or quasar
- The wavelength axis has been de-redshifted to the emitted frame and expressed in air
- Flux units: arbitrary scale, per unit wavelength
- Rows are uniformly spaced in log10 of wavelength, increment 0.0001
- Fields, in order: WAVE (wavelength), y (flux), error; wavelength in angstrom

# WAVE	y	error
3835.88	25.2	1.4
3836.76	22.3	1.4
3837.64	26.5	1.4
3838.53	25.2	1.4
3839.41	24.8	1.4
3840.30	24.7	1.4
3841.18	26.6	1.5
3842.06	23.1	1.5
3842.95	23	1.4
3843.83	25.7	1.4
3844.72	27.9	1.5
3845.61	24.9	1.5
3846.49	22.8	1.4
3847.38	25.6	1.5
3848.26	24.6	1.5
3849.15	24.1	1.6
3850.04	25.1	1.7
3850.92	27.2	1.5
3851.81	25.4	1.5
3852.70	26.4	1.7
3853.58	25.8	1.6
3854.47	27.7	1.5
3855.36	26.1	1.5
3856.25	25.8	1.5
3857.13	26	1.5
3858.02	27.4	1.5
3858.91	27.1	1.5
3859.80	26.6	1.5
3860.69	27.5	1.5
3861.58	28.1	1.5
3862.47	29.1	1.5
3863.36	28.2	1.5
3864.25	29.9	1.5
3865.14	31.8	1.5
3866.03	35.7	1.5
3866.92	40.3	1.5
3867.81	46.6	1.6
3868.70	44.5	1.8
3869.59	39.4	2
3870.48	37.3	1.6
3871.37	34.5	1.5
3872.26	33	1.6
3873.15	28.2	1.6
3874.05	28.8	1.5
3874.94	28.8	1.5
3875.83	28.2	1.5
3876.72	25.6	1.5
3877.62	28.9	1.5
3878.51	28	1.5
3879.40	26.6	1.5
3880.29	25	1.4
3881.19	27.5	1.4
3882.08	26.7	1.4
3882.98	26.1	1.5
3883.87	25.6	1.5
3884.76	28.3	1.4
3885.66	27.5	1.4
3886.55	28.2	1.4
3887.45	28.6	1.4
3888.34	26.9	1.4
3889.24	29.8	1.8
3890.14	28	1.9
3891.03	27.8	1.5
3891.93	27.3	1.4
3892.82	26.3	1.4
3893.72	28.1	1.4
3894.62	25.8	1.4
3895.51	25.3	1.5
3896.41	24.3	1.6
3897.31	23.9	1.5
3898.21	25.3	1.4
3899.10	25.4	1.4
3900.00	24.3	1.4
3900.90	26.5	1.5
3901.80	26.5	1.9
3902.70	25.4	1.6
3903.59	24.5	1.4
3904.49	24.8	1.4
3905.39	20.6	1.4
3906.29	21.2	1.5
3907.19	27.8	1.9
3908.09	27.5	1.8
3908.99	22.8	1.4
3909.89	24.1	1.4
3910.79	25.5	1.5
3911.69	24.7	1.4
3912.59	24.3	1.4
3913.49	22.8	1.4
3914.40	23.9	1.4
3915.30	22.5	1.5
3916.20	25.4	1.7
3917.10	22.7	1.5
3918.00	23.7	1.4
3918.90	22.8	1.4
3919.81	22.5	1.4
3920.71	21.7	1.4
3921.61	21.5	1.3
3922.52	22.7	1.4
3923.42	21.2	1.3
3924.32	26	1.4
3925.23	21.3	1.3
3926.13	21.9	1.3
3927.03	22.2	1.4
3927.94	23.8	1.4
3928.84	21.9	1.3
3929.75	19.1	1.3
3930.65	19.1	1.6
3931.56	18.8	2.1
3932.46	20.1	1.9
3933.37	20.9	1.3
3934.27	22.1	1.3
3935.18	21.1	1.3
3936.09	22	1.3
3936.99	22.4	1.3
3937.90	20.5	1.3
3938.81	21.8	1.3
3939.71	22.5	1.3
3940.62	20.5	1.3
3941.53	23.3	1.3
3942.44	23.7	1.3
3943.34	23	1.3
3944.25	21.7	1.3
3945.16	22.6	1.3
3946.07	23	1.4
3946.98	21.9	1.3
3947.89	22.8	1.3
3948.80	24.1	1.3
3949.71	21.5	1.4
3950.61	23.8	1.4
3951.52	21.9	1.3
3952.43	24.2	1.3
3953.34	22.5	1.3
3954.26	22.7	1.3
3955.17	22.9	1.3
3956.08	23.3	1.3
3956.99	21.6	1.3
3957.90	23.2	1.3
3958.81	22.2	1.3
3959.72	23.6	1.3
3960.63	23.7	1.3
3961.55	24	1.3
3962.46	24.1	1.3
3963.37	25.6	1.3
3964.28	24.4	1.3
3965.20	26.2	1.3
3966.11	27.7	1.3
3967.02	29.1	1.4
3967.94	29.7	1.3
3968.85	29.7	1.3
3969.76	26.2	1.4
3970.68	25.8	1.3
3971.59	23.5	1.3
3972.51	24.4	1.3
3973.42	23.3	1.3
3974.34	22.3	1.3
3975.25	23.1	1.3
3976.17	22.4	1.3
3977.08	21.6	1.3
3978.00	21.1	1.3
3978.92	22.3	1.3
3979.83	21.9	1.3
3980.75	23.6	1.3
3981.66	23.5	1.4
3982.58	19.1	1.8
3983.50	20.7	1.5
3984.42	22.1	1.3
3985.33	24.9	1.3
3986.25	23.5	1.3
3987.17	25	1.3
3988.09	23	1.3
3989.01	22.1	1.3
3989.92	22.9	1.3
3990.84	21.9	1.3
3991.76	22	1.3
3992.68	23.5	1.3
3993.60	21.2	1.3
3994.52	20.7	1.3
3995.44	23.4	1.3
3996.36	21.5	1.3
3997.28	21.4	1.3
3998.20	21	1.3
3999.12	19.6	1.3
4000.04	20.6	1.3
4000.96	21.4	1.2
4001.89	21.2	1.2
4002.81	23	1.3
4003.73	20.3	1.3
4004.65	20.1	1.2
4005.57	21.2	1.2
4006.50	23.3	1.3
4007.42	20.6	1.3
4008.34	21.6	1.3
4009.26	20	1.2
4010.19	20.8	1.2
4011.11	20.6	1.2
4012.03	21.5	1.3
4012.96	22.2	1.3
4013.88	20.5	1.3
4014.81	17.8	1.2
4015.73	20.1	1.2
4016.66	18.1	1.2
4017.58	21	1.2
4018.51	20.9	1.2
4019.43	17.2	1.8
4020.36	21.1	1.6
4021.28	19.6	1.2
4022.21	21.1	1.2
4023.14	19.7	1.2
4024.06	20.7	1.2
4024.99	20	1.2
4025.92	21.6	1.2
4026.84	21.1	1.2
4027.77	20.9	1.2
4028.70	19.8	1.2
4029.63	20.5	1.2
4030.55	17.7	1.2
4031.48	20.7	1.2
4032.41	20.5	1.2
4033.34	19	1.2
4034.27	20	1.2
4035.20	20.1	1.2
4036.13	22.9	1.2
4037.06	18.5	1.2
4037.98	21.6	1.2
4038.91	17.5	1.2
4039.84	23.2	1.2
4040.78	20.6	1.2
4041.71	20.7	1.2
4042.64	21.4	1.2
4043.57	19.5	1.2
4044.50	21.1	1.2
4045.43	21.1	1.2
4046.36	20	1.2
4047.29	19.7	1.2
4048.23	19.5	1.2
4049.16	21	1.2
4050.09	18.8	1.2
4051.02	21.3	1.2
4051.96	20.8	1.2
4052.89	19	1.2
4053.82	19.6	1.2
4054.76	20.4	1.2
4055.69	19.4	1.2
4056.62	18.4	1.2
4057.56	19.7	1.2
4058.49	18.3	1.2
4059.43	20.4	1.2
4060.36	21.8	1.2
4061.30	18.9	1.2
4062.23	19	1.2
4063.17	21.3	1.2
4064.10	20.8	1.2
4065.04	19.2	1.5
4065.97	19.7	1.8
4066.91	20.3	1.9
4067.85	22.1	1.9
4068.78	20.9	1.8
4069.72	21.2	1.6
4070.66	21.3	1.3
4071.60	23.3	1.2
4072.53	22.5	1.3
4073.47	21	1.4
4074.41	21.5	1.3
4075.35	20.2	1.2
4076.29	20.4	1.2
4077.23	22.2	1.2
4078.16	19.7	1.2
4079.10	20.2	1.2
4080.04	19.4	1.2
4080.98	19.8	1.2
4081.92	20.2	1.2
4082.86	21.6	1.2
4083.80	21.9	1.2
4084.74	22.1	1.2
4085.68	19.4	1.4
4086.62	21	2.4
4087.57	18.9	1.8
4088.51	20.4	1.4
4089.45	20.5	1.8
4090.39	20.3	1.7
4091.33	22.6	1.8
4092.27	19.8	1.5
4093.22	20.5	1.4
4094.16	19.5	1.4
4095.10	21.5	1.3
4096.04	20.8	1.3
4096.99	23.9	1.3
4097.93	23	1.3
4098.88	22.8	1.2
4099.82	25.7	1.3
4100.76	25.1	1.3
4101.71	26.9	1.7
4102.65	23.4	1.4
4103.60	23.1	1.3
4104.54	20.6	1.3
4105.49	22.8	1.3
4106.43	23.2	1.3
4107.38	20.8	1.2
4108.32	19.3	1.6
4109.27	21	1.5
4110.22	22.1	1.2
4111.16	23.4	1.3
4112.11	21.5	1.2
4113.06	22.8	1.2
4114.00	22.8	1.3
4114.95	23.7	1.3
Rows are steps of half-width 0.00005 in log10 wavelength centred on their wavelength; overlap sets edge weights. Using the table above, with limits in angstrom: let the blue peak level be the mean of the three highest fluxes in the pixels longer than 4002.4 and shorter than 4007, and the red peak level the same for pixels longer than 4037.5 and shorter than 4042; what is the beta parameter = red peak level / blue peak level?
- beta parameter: 0.97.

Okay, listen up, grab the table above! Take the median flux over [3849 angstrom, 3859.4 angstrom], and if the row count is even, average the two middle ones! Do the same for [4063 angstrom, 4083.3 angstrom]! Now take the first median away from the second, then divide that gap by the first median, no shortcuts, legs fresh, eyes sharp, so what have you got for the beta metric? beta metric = -0.20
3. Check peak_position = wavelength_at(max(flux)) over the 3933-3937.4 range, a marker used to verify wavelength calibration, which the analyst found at 3936.99 angstrom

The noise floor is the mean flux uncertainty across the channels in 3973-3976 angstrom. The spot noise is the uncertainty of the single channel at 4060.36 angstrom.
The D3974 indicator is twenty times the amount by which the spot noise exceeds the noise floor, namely -2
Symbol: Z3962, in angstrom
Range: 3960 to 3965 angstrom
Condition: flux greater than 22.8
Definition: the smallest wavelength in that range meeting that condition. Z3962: 3960.63 angstrom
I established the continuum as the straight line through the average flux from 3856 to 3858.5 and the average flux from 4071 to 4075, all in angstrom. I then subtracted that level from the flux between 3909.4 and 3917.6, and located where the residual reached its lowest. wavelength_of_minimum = 3915.30 angstrom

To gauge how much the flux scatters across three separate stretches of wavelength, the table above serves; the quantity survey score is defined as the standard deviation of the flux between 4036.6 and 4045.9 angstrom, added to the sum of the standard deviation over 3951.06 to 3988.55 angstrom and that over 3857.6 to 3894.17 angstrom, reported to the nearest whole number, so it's 9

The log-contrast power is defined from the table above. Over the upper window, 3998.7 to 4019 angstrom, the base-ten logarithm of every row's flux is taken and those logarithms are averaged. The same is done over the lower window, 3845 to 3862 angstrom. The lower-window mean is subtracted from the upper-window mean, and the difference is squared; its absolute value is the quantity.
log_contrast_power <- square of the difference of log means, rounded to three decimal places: 0.010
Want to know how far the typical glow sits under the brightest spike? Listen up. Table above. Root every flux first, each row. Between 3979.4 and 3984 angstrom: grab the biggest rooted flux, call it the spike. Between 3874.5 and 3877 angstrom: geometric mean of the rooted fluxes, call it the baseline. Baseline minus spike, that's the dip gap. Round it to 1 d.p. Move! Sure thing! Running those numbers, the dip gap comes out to 0.4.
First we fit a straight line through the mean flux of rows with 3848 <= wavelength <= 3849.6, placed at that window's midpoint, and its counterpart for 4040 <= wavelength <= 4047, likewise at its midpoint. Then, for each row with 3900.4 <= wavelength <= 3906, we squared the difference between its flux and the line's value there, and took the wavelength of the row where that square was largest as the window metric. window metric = 3901.80 angstrom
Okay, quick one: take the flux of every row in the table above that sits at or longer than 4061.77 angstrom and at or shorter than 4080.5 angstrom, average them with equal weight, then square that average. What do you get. 433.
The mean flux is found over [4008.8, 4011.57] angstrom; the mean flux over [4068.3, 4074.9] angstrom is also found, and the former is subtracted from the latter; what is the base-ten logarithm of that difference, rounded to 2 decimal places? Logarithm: 0.08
